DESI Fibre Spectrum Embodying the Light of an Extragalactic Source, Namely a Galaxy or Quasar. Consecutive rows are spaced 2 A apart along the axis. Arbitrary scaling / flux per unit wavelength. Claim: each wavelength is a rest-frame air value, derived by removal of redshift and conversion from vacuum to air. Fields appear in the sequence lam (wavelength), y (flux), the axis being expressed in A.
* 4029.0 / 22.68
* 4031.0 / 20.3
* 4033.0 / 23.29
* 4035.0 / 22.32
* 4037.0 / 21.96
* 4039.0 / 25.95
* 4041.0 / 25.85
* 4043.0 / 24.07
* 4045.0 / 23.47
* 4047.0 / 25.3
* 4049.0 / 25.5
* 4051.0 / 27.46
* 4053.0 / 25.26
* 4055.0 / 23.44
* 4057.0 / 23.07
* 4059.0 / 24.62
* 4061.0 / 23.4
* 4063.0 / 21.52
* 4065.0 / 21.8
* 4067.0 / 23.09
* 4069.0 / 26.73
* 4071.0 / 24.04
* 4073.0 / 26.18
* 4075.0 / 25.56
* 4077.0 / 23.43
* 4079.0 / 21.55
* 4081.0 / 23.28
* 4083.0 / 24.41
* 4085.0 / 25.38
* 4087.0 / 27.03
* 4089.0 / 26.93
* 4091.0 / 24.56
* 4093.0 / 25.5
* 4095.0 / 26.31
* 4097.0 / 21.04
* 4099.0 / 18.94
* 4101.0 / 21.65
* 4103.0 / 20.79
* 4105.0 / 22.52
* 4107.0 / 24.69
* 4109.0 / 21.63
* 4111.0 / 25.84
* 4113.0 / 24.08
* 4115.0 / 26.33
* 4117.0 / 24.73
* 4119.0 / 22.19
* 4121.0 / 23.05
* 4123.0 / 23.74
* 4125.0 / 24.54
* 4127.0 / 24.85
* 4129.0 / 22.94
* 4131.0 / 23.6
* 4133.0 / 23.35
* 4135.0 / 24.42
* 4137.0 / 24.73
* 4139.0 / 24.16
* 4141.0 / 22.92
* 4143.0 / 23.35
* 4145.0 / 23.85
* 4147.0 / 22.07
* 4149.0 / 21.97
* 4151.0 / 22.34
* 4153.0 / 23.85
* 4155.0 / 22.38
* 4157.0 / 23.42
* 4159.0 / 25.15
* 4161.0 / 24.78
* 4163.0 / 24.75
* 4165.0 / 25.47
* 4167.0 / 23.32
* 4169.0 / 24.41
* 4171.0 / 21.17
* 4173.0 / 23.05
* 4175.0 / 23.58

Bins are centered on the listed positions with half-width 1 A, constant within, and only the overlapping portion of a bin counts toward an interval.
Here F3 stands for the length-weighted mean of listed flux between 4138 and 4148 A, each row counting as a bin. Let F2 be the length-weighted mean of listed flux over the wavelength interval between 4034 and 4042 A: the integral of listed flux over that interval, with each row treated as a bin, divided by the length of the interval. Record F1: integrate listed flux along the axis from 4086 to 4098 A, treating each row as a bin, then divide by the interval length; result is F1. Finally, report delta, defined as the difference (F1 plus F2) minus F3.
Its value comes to 26.0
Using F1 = 25.2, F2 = 24.0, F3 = 23.3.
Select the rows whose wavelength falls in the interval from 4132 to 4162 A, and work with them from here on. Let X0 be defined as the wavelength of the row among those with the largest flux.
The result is 4159.0 A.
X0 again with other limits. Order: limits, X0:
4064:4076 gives 4069.0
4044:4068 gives 4051.0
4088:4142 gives 4089.0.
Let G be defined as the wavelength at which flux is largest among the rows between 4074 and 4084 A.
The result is 4075.0 A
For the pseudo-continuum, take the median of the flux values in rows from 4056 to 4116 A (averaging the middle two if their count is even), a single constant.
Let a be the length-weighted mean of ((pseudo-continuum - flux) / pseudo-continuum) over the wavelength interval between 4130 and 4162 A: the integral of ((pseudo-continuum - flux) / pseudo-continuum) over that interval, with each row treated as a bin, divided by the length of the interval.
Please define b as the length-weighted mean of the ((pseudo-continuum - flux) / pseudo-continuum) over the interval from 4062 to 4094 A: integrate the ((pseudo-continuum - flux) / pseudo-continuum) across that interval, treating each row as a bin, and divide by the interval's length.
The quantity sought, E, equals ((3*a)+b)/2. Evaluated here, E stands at 0.026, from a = 0.022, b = -0.02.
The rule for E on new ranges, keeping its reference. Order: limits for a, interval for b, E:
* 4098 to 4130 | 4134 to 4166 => 0.055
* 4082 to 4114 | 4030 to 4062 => 0.014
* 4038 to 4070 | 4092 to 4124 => -0.006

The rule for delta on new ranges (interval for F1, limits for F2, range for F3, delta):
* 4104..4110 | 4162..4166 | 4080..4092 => 22.8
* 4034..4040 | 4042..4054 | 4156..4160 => 24.3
